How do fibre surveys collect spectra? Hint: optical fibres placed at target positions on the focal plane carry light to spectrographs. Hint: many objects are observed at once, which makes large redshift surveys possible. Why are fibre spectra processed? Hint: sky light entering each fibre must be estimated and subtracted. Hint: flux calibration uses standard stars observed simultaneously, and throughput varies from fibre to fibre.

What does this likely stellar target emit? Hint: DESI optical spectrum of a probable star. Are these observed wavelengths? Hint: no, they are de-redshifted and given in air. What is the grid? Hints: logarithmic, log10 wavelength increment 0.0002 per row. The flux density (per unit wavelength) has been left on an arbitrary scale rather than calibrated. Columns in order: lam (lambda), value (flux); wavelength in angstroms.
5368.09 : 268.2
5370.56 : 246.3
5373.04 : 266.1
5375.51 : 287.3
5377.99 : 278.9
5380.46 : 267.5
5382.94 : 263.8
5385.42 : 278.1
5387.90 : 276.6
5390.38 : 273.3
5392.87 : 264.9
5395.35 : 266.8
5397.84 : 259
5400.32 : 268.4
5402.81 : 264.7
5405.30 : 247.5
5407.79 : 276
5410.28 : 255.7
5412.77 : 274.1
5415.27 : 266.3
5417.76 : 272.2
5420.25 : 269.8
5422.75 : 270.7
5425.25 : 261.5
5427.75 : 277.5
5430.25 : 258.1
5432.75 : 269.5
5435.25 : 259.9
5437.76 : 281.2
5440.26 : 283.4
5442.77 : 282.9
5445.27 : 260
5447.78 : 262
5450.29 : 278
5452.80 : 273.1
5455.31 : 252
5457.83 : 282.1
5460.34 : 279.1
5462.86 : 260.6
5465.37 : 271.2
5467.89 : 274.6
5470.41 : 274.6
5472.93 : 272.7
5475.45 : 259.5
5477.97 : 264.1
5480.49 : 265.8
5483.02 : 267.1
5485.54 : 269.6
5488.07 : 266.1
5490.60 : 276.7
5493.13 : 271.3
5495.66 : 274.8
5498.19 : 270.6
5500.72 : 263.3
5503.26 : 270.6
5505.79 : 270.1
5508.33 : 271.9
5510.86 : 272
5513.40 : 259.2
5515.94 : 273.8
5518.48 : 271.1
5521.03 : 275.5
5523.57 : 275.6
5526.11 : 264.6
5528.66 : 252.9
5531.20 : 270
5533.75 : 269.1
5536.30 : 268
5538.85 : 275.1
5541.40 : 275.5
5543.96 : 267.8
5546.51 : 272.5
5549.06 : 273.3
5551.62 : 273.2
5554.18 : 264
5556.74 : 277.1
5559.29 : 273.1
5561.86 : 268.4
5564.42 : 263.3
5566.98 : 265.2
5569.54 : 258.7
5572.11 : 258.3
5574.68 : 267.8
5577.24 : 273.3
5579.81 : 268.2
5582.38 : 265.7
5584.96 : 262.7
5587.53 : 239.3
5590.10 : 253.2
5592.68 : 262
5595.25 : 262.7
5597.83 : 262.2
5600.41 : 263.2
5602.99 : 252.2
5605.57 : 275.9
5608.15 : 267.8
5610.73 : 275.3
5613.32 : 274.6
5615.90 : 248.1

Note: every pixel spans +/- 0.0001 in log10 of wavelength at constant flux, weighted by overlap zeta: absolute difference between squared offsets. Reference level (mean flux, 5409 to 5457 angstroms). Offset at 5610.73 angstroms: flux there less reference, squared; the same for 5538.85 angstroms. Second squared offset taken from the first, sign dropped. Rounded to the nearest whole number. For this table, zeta 3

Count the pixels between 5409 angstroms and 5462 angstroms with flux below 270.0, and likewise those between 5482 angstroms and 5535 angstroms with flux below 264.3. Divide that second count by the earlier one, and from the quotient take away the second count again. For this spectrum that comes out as -2.70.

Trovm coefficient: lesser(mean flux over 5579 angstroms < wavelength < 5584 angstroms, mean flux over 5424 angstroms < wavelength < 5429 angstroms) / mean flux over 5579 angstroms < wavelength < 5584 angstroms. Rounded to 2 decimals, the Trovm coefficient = 1.00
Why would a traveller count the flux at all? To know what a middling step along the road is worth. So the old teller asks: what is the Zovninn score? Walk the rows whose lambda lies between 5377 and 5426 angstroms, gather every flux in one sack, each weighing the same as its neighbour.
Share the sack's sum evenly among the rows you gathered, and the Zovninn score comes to 268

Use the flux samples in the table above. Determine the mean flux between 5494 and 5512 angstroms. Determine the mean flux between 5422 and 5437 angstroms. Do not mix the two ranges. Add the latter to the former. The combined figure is 537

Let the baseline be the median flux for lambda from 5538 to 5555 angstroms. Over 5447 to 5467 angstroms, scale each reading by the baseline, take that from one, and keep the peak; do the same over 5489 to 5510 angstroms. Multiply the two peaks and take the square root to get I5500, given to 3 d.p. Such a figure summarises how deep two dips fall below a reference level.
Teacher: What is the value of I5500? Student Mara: 0.053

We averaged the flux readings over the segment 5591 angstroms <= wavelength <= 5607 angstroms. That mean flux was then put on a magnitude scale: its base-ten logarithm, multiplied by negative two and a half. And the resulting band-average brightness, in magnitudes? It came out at -6.05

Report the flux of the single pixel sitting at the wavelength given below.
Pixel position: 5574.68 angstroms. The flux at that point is 267.8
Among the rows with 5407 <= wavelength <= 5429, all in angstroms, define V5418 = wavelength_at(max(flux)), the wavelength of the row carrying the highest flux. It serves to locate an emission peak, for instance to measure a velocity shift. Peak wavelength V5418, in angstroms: 5427.75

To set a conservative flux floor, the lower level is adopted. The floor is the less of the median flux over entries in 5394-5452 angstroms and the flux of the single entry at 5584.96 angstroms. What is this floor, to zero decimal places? 263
